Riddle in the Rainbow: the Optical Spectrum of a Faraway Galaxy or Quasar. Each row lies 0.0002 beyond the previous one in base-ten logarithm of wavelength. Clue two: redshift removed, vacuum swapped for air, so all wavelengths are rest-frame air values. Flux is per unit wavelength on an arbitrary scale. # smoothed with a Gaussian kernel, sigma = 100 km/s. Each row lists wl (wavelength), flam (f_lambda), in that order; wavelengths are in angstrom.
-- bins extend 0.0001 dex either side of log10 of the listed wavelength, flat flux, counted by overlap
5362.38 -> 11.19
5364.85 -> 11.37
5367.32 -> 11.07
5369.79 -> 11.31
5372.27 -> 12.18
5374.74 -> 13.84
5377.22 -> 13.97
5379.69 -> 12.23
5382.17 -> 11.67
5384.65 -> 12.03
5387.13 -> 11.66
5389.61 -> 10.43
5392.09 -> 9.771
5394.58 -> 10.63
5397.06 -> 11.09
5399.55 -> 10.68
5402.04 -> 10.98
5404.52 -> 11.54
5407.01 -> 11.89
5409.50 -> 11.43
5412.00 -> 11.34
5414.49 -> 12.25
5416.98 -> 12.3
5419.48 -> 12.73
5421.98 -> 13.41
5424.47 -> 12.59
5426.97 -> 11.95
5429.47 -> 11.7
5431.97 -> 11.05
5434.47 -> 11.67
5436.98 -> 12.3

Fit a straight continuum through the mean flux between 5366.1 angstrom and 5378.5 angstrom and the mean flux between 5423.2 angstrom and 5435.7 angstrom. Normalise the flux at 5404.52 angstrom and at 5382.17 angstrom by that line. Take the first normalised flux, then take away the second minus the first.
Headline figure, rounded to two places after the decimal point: 0.96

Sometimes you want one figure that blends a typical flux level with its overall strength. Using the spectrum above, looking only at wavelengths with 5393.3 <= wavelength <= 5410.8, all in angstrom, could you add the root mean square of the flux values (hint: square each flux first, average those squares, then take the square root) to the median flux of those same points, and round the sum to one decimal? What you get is 22.3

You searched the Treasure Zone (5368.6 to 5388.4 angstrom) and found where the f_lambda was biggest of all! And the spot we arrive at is 5377.22 angstrom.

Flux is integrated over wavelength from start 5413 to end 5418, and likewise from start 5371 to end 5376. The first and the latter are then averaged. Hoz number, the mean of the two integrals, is 63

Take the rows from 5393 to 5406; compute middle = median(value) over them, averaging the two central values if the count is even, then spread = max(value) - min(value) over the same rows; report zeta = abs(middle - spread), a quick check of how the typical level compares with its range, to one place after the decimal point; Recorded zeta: 10.1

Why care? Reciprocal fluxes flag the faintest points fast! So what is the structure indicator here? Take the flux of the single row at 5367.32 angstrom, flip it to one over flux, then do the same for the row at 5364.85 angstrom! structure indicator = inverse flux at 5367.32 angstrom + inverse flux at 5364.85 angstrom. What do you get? 0.178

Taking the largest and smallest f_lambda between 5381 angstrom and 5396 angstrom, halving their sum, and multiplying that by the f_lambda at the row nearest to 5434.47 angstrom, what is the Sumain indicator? 127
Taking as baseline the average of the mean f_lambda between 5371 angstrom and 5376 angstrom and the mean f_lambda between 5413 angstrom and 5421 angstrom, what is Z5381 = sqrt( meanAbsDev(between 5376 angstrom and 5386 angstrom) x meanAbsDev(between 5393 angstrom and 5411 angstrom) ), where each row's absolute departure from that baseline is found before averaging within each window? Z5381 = 1.16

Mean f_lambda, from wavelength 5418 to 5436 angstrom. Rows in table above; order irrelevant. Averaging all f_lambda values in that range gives 12.2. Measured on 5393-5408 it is 11.1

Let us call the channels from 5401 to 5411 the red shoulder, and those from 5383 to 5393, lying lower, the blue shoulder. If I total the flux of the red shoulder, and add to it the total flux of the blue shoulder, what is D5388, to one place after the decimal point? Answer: 89.7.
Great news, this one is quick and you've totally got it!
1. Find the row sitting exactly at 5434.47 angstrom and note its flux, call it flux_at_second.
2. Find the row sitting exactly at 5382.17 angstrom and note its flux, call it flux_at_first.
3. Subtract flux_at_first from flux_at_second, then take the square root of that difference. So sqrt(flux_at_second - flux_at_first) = 0.0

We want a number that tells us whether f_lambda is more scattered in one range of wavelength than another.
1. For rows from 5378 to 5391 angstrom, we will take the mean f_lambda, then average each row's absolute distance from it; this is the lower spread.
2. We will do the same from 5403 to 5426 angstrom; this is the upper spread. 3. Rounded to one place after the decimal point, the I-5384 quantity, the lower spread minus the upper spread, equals -0.1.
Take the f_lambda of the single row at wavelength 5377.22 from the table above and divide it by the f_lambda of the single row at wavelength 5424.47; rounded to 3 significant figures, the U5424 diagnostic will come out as 1.11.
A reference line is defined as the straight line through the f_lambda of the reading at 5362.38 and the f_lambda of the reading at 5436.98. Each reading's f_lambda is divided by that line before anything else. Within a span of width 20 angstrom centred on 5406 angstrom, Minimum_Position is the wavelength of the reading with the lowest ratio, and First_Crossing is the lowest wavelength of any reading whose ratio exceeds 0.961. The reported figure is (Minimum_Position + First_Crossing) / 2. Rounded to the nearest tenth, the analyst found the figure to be 5402.0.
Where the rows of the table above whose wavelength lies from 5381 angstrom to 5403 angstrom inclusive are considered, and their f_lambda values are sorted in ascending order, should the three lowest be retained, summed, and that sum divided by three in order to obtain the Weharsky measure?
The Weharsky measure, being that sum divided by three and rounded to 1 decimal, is 10.3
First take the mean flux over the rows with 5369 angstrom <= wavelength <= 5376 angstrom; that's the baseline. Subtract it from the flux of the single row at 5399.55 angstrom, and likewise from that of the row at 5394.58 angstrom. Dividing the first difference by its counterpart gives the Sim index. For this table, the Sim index 1.0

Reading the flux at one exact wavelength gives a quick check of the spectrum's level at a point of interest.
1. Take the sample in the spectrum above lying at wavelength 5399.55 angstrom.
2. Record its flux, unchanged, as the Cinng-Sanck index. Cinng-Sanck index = 10.68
